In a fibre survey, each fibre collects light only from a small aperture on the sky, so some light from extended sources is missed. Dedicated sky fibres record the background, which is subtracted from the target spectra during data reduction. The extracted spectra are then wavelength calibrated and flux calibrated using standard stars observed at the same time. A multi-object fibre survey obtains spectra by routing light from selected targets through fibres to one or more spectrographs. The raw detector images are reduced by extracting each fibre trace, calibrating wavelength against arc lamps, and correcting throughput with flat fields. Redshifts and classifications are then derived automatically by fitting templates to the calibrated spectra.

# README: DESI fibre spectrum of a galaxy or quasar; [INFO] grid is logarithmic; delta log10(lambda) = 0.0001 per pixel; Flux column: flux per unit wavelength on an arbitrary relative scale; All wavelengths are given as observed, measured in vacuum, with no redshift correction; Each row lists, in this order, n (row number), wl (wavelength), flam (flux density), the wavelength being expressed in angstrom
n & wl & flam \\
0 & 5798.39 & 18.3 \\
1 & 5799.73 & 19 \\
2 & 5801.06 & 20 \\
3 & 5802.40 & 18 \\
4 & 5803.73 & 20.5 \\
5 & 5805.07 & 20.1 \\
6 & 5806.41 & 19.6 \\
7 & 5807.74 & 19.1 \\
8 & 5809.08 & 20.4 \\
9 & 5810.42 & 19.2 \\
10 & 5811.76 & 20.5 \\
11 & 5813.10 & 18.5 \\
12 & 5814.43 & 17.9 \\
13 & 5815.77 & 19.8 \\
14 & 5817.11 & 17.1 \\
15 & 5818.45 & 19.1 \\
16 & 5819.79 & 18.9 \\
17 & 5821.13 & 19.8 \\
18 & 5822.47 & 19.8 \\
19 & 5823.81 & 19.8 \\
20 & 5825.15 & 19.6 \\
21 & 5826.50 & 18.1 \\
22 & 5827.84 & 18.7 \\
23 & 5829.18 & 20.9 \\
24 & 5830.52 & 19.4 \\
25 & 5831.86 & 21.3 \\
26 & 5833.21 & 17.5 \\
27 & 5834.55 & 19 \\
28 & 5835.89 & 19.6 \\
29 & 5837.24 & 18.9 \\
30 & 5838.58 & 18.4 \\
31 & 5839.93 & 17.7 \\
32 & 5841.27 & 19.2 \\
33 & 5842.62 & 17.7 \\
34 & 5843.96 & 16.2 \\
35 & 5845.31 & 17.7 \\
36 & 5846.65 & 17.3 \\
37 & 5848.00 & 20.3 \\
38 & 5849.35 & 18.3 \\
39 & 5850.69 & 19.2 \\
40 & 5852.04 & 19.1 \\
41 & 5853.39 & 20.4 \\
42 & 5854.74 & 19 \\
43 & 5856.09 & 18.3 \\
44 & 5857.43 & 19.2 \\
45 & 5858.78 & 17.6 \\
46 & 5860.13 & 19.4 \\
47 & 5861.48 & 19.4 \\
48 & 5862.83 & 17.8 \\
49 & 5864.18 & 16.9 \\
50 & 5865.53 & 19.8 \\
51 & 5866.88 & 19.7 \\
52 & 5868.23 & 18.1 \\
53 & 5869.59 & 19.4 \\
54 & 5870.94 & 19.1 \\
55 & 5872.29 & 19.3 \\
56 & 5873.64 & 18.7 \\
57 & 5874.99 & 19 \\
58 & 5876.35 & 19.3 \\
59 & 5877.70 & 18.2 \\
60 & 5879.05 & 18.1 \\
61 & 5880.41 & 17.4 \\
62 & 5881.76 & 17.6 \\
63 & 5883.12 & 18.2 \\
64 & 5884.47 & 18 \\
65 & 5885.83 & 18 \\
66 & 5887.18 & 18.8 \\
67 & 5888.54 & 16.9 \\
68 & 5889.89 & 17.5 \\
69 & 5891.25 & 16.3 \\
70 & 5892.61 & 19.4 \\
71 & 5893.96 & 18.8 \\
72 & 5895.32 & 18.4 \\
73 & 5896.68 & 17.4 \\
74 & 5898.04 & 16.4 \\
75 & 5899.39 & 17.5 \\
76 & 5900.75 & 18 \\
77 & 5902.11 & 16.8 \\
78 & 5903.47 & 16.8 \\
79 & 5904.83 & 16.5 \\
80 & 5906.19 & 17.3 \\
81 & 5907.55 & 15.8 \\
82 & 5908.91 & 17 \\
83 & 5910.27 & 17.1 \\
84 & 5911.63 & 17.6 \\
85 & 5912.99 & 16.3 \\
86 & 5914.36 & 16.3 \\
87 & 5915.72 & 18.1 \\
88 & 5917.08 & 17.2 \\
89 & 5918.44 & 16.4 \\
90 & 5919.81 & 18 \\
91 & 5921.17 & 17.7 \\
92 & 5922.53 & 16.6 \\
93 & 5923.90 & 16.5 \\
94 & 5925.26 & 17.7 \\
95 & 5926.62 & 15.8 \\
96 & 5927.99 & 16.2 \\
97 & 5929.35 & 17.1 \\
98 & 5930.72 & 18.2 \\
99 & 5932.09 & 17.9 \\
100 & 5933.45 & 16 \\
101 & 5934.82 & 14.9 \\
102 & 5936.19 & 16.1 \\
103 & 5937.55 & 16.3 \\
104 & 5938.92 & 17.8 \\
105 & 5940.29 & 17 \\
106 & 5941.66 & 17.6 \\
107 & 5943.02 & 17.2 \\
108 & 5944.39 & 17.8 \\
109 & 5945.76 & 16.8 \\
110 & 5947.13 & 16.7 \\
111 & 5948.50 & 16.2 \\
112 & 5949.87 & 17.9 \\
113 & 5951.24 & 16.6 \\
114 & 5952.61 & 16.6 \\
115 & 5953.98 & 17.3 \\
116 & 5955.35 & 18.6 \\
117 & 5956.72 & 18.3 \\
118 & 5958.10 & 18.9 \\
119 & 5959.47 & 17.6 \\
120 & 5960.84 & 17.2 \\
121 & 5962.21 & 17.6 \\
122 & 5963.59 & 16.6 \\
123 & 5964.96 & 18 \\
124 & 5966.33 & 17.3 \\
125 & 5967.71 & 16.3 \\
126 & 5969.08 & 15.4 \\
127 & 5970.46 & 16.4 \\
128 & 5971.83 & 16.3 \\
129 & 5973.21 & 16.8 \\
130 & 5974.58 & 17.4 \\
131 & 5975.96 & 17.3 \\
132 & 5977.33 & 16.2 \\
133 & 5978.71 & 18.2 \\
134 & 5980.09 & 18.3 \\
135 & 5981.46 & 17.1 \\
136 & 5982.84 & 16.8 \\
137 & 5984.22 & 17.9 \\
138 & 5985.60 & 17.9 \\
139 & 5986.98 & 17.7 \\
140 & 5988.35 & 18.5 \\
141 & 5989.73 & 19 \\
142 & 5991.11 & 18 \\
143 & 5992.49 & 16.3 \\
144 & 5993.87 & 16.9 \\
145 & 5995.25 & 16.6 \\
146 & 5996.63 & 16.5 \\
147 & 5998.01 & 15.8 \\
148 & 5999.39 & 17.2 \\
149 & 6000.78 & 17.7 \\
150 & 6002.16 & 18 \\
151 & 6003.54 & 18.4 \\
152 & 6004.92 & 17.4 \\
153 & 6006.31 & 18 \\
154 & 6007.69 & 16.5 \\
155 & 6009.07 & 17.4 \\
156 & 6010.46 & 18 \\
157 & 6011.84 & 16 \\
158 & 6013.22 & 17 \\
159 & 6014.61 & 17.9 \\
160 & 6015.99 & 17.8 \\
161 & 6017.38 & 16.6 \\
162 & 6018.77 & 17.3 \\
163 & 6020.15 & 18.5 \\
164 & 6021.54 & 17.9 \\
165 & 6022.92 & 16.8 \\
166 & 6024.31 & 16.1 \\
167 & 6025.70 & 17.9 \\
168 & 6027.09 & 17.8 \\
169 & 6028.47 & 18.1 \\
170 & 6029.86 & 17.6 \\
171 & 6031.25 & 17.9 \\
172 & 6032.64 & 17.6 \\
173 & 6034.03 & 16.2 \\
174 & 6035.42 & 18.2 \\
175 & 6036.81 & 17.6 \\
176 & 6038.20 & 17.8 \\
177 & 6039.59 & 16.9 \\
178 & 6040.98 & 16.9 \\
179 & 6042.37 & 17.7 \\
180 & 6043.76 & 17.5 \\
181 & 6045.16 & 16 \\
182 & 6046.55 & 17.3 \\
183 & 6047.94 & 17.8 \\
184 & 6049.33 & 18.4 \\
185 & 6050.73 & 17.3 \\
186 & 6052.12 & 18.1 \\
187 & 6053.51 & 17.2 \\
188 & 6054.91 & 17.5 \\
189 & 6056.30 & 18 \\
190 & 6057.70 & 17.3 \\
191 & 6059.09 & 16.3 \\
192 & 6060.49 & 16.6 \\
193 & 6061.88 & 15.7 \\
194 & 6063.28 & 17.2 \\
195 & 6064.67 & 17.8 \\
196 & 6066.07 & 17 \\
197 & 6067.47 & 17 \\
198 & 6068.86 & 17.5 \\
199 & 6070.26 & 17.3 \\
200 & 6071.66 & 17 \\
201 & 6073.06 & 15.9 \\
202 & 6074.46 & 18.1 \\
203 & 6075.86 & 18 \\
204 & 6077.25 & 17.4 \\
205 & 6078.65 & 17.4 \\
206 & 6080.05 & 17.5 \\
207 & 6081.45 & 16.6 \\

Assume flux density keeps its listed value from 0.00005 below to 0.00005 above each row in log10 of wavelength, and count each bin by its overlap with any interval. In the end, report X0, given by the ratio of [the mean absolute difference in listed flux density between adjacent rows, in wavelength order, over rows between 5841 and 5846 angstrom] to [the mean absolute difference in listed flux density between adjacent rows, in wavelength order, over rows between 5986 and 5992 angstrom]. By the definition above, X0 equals 2.0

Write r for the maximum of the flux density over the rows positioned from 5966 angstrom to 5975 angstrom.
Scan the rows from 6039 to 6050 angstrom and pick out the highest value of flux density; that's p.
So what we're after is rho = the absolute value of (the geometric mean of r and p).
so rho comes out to 17.9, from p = 18.4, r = 17.4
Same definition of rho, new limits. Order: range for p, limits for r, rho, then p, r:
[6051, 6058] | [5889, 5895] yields 18.7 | 18.1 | 19.4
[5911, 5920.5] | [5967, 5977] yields 17.7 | 18.1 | 17.4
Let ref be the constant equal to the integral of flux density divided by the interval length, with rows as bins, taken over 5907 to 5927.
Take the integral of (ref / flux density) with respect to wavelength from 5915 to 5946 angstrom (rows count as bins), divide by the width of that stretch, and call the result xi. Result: 1.00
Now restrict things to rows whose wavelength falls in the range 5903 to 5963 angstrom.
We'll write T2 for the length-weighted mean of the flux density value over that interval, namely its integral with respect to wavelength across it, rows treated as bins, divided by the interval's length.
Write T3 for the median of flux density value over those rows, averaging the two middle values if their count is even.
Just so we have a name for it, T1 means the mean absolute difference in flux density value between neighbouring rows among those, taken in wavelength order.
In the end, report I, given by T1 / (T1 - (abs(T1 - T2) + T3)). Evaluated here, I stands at -0.026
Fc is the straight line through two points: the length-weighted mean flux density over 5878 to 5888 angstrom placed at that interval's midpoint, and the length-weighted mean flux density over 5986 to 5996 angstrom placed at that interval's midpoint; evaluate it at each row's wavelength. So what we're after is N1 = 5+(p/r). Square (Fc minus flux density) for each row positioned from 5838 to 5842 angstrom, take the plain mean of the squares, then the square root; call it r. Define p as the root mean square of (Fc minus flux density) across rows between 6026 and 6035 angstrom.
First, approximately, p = 0.6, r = 0.67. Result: 5.9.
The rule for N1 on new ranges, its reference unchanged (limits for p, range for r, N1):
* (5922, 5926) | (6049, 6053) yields 6.4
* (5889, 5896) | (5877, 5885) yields 8.4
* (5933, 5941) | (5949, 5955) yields 7.0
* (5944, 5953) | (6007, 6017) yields 6.3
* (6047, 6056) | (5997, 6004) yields 5.6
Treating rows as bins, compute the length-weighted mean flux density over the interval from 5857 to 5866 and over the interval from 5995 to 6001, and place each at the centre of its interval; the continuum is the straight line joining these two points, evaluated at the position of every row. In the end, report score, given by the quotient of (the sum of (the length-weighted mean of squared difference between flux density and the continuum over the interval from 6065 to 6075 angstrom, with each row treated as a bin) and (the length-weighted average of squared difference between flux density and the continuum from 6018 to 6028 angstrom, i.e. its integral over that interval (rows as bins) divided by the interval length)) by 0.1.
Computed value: 42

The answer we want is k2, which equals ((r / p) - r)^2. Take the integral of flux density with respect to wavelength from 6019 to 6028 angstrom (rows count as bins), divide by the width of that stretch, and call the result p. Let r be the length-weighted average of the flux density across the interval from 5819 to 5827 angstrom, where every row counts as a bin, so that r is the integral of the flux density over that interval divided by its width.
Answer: 333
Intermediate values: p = 17.5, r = 19.3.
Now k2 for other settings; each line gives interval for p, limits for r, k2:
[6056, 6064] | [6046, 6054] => 278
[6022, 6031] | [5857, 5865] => 300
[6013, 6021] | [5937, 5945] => 266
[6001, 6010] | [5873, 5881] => 303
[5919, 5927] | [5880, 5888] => 287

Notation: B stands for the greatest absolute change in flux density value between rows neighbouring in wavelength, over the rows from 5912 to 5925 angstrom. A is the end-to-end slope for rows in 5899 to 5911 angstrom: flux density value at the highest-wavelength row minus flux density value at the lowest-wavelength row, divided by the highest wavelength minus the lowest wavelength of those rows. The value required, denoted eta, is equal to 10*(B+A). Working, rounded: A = -0.04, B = 1.8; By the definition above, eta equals 17.6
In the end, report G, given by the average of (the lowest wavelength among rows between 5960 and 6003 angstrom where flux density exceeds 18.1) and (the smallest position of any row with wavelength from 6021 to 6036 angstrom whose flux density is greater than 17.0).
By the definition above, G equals 6000.1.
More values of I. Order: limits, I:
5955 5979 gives -0.024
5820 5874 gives -0.033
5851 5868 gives -0.034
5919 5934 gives -0.028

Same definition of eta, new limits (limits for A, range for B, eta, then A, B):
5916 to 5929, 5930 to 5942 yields 18.1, -0.09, 1.9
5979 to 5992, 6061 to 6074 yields 14.7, -0.03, 1.5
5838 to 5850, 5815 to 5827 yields 26.9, -0.01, 2.7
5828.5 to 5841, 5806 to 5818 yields 24.0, -0.30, 2.7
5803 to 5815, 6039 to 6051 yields 12.6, -0.24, 1.5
